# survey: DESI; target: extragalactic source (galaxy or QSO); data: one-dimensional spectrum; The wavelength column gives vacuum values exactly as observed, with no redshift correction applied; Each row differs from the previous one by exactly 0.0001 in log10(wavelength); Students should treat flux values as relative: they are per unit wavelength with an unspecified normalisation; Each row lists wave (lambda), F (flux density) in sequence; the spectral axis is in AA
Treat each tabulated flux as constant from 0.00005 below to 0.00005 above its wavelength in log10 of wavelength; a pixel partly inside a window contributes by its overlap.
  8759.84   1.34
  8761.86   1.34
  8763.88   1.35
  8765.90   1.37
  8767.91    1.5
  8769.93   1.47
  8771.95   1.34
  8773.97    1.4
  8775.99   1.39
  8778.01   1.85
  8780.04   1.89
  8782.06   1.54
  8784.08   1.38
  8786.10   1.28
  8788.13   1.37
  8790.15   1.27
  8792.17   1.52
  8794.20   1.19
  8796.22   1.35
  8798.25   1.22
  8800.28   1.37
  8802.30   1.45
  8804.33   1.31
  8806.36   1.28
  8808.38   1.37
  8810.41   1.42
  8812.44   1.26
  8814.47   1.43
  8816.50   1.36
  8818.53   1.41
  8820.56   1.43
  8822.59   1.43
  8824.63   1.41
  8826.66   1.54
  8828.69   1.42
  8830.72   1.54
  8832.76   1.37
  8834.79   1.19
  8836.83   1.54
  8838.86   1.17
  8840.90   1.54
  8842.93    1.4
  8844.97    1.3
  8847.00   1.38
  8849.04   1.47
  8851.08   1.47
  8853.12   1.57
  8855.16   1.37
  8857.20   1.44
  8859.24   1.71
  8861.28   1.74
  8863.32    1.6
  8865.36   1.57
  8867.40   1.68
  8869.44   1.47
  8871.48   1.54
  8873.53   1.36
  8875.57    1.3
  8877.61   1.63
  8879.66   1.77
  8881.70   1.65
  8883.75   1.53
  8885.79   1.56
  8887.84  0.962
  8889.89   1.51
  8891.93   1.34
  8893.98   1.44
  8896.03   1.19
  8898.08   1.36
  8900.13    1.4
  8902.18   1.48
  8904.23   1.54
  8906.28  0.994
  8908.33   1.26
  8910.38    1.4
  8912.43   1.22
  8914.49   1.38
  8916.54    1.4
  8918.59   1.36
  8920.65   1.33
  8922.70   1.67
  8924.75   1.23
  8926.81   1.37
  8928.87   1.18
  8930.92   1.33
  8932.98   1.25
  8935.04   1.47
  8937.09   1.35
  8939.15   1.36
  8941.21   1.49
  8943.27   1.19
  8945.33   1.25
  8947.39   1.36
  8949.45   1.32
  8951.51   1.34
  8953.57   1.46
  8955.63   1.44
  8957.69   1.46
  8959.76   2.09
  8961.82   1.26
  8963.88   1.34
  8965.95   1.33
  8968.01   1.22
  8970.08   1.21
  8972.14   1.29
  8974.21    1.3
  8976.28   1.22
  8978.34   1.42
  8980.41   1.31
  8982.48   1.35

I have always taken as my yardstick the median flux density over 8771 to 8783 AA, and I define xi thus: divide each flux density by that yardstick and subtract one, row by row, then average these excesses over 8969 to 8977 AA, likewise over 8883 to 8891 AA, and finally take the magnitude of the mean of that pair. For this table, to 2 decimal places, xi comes 0.10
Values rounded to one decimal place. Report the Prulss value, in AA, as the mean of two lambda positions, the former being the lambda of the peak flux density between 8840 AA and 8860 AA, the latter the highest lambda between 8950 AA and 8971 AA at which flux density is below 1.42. 8914.7 AA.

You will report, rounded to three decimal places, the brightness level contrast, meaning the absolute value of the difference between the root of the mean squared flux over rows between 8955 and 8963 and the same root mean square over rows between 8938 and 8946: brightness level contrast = 0.266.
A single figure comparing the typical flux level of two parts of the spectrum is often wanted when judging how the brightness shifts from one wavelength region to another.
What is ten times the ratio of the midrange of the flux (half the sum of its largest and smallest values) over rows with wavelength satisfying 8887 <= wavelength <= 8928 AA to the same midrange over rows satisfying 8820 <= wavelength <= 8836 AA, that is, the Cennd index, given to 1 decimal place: 9.6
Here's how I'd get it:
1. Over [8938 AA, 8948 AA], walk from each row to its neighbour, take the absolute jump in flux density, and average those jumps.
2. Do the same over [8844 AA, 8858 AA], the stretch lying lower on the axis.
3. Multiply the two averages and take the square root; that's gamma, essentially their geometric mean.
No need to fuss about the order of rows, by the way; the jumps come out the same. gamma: 0.116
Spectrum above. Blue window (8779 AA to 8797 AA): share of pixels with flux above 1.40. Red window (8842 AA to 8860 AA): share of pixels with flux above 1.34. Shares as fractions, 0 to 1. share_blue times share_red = 0.30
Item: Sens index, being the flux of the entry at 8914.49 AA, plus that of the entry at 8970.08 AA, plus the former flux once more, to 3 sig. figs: 3.97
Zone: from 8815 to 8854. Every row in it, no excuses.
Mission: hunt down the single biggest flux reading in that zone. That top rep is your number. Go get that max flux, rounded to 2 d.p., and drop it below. 1.57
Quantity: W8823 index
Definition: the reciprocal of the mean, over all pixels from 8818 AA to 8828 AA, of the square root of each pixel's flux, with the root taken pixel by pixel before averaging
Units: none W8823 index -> 0.832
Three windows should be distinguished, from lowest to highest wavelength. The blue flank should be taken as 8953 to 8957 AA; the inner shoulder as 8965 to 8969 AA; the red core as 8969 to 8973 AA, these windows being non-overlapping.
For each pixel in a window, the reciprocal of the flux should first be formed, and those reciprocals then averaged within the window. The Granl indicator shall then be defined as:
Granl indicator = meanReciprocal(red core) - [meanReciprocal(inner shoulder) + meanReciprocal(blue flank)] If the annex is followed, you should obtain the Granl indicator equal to -0.675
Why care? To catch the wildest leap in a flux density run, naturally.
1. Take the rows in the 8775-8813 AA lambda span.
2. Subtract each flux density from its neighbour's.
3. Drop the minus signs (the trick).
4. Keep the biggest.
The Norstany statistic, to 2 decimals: 0.46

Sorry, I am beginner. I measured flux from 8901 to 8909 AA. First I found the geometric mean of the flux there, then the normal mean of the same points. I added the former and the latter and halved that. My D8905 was 1.31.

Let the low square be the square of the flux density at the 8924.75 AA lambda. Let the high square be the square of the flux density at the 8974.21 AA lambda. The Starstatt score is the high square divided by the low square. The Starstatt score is 1.12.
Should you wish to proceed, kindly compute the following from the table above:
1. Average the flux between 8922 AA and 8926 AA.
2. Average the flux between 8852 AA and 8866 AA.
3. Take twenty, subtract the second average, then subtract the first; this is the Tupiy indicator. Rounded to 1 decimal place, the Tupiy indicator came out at 17.0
